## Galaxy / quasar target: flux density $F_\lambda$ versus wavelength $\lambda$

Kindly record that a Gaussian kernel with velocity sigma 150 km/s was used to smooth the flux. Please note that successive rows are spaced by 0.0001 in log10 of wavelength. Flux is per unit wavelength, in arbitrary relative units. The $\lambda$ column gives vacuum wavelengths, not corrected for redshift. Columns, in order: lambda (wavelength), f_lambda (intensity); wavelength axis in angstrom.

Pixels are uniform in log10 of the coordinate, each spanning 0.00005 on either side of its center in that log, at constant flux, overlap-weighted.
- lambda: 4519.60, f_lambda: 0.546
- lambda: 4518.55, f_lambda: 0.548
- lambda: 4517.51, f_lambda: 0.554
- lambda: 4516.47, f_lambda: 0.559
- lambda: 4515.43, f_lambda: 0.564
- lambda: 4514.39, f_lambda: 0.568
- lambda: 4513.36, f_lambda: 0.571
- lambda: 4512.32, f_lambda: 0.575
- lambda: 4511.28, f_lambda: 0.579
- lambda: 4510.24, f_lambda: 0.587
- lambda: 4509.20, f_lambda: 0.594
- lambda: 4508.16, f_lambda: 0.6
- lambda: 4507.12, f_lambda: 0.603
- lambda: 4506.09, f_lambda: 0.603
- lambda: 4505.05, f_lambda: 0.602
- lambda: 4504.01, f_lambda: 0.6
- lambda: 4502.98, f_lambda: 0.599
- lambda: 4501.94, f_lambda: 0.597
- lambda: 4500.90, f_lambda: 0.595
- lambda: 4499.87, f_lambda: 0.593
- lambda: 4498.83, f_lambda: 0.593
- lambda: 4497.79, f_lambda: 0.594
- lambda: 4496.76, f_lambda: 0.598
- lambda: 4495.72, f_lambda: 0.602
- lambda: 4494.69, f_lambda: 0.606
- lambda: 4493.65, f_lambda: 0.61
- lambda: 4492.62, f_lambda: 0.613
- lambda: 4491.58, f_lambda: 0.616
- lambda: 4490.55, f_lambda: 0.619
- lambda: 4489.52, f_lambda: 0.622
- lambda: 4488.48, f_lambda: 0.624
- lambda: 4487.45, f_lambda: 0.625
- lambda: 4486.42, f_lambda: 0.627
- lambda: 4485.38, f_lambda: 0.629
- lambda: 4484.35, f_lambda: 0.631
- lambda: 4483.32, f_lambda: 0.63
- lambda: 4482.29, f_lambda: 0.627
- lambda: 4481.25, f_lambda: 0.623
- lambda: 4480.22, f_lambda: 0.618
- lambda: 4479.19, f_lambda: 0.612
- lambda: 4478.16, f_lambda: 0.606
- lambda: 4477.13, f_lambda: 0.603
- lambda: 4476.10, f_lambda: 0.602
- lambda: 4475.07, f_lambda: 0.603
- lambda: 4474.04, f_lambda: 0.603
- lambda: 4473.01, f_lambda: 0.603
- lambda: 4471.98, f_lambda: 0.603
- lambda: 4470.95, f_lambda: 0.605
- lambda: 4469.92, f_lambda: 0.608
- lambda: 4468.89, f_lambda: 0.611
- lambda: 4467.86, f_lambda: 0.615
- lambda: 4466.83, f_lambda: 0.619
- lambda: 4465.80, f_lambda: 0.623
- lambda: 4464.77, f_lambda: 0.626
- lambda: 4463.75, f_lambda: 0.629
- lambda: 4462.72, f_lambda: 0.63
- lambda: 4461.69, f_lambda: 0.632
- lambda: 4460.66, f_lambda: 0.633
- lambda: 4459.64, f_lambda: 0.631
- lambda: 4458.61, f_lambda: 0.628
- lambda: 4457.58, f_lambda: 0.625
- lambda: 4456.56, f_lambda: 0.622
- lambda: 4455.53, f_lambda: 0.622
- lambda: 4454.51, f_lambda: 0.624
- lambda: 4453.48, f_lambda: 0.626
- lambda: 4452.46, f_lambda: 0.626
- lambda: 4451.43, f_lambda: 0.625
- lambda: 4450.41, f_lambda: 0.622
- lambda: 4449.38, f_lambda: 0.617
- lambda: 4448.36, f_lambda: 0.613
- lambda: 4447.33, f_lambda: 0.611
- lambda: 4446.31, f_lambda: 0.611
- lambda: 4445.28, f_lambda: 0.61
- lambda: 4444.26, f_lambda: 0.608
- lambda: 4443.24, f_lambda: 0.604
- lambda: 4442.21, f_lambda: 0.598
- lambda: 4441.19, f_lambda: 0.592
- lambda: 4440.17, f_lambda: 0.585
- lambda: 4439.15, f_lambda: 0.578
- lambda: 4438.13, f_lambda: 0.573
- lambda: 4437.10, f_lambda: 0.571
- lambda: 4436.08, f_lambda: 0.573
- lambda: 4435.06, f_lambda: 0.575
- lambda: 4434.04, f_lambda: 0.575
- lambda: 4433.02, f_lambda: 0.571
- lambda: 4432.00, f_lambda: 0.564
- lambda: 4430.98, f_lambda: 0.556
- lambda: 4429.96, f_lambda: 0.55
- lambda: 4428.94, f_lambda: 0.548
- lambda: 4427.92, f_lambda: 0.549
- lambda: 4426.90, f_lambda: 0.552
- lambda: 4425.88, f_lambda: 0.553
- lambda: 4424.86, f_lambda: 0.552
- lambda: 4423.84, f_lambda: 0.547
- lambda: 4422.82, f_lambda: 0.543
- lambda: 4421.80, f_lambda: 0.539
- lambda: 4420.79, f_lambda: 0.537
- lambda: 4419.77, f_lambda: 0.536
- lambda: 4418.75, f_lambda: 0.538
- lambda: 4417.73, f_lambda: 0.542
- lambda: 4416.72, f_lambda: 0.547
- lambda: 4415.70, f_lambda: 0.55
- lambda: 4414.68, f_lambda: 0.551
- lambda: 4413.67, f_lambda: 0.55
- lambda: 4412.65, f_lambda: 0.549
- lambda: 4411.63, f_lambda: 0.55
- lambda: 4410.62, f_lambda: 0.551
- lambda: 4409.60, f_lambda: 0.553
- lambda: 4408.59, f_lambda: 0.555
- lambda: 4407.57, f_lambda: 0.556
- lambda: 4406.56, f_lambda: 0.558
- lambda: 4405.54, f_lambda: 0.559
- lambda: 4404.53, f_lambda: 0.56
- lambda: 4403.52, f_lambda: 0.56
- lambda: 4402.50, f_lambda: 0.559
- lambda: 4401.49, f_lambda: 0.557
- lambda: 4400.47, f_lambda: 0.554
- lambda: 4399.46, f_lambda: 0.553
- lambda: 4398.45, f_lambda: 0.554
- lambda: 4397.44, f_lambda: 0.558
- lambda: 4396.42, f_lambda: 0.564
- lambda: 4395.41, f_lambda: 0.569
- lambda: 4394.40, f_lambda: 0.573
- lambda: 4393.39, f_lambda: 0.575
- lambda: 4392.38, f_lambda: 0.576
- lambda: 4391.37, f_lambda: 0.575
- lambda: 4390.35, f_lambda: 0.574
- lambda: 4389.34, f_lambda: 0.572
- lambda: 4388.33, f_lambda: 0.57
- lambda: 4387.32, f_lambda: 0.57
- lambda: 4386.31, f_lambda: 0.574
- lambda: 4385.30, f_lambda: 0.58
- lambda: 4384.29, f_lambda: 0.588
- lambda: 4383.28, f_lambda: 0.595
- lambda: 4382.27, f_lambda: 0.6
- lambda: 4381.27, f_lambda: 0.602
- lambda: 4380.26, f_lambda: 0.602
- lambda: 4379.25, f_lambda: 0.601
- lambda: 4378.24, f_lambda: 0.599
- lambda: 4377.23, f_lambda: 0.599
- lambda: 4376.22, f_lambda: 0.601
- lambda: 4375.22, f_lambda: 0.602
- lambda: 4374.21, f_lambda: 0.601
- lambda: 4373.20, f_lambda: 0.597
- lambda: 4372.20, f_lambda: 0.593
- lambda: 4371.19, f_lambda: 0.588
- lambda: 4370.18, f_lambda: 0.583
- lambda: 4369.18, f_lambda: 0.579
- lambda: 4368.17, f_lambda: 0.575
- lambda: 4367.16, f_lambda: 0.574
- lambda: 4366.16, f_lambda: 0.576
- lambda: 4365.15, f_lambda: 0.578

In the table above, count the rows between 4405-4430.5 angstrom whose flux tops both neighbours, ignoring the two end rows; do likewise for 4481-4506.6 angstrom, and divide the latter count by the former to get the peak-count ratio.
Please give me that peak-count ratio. 0.50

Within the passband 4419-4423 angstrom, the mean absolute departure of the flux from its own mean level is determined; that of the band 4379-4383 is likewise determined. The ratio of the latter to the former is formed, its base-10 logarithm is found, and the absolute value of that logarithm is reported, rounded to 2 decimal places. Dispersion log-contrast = 0.48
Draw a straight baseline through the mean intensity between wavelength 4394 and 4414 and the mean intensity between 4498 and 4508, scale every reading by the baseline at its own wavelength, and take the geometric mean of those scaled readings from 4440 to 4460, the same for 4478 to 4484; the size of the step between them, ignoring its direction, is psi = 0.016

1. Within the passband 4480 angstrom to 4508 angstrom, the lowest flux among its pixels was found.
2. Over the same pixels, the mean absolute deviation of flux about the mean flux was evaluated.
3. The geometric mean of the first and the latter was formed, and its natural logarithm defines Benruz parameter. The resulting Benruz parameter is -2.48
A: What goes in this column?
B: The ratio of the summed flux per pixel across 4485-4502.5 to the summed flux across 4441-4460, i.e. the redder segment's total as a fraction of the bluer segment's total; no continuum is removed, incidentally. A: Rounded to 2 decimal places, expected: 0.88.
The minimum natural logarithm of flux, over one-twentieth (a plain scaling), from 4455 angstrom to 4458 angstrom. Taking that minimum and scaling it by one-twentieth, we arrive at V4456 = -0.0237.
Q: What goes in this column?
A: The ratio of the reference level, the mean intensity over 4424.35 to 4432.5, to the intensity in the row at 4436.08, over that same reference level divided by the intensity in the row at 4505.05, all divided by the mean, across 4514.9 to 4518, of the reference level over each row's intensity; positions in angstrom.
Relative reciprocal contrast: 1.06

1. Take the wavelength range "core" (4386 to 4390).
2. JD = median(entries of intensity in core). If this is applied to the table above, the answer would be 0.571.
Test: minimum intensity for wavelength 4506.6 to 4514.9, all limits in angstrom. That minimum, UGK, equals 0.568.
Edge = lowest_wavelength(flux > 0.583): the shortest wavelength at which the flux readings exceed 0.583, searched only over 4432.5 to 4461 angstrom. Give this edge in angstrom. 4440.17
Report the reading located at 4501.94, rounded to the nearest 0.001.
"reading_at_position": 0.597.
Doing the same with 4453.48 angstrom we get 0.626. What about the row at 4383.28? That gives 0.595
